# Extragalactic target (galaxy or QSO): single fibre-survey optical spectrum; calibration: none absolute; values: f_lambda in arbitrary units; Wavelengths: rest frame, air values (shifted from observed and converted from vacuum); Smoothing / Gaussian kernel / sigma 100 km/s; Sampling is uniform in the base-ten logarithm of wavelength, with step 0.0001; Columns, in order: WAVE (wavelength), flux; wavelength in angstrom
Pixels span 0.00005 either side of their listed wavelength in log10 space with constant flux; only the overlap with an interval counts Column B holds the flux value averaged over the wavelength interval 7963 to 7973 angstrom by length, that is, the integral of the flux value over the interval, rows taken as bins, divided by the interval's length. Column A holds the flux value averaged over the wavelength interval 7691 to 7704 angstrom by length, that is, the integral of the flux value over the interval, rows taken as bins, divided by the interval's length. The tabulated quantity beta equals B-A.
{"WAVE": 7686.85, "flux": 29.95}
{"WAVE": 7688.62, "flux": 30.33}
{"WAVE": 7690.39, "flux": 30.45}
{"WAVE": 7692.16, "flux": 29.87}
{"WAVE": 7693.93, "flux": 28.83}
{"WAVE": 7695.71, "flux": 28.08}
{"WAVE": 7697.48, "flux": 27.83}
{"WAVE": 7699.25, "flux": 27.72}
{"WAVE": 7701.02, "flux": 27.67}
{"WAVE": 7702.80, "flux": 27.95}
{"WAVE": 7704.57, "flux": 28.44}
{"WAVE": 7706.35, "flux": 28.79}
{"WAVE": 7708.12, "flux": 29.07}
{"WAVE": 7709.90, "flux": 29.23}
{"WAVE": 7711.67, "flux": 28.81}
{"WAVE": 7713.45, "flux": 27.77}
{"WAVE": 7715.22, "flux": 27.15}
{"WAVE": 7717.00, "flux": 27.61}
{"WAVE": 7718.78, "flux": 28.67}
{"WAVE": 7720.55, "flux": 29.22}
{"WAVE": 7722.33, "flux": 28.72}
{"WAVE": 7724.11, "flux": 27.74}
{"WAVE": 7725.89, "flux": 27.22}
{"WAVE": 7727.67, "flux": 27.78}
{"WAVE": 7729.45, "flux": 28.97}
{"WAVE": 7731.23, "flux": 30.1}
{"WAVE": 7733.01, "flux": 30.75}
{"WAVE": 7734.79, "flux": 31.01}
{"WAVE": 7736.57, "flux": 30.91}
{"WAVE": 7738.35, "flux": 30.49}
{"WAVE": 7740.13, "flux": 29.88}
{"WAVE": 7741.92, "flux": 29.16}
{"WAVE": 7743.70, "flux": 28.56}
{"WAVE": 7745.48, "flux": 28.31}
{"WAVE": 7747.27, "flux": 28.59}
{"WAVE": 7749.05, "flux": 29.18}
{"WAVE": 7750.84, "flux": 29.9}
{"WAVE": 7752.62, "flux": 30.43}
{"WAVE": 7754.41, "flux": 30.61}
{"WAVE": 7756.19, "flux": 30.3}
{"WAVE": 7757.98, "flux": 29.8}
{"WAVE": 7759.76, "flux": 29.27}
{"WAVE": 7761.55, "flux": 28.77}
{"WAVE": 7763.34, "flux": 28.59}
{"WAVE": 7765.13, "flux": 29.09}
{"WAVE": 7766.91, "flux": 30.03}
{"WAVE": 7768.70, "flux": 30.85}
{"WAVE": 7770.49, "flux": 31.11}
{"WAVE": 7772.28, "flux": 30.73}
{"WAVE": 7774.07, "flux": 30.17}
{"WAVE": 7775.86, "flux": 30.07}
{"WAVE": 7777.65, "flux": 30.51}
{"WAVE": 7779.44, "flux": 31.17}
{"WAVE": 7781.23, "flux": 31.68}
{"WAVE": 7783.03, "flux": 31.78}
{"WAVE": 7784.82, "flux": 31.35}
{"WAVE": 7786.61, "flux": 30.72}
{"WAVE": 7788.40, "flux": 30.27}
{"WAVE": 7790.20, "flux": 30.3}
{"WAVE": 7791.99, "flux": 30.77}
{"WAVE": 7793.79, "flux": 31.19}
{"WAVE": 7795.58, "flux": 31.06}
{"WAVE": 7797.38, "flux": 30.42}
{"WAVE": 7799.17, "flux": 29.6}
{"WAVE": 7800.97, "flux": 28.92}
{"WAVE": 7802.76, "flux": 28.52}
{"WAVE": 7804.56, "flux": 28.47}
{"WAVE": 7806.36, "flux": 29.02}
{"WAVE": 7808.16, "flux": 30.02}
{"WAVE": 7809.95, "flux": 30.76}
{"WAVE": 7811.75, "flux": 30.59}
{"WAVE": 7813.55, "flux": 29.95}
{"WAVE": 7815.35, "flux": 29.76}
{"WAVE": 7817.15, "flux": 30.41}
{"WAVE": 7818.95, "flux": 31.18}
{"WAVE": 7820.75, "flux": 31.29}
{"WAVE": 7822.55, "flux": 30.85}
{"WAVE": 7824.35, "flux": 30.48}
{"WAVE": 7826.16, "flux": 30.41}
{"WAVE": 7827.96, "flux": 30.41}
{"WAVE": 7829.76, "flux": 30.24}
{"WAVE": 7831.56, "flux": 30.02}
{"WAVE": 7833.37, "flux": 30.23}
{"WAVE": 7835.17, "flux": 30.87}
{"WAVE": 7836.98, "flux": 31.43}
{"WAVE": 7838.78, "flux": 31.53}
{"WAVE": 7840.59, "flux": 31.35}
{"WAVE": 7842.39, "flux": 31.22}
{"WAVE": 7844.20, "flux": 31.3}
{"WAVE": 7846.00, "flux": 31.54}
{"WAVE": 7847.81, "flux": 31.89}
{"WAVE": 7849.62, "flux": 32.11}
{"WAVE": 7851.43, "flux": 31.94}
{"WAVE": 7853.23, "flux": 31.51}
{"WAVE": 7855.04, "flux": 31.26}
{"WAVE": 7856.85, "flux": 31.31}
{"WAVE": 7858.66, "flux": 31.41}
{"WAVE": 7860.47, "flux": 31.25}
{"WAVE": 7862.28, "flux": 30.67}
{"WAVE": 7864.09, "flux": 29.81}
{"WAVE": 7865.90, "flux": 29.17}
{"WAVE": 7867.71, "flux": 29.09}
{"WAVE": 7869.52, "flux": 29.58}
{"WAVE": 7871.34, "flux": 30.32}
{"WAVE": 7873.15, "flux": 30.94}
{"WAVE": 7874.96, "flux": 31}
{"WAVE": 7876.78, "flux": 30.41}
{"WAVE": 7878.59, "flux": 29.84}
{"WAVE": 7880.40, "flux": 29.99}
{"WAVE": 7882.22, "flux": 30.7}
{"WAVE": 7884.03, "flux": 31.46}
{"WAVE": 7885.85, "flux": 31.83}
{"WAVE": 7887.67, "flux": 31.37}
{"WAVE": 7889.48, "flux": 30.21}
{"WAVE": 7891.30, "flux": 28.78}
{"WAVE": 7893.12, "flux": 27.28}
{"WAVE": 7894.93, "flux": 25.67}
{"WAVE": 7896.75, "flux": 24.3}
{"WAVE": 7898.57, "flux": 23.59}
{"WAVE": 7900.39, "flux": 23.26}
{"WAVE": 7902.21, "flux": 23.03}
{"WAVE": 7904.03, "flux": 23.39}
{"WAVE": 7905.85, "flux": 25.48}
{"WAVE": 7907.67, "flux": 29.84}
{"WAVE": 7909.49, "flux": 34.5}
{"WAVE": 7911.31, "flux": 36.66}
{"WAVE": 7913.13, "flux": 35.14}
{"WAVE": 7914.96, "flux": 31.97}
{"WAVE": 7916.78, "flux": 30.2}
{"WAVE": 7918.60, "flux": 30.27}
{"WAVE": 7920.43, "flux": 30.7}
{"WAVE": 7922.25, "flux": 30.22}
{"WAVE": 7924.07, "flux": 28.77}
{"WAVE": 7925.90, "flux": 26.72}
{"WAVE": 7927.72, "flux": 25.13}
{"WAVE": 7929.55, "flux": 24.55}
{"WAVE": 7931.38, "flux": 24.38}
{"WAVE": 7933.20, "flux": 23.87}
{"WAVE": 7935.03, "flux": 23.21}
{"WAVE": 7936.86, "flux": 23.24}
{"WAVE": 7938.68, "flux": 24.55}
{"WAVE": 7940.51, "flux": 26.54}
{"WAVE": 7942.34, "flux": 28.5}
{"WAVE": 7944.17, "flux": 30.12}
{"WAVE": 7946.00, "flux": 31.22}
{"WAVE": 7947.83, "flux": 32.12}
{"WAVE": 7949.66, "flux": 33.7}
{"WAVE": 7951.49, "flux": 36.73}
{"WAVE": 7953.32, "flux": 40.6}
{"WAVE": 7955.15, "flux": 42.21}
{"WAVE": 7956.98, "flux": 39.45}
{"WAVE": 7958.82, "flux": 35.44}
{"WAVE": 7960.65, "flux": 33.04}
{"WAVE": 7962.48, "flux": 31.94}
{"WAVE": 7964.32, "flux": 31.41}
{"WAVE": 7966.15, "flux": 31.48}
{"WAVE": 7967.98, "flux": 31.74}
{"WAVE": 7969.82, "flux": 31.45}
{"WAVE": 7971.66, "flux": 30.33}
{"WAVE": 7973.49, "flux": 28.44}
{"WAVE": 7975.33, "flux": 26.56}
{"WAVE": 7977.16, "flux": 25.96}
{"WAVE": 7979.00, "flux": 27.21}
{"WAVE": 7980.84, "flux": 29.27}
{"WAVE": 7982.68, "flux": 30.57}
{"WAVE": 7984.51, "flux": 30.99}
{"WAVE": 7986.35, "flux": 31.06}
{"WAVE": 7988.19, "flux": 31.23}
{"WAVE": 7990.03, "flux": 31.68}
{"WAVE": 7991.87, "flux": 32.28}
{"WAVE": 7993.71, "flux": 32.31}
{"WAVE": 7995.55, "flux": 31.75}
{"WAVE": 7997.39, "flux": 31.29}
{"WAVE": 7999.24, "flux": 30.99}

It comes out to 3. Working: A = 28.3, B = 31.2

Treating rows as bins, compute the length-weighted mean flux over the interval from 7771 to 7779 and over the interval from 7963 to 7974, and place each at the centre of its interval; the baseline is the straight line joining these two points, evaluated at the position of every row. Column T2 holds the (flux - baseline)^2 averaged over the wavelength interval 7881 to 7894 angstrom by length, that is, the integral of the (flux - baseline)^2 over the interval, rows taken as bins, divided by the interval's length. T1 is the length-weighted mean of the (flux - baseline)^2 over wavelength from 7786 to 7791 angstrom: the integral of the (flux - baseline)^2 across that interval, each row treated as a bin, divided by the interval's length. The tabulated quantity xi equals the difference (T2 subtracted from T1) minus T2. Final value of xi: -5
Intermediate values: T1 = 0.0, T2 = 2.5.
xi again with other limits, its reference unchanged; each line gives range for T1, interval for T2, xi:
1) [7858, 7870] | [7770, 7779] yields 1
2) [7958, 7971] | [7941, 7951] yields -7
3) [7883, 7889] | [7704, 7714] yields -5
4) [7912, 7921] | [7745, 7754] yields 2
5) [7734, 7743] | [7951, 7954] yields -132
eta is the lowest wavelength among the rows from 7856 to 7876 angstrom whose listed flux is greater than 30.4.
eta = 7856.85 angstrom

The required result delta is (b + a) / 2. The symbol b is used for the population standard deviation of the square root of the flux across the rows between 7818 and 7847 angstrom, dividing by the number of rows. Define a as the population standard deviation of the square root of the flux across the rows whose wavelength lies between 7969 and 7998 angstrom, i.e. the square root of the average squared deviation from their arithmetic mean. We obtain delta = 0.11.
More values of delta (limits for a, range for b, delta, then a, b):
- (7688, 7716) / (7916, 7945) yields 0.18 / 0.09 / 0.26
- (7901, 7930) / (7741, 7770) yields 0.22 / 0.38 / 0.07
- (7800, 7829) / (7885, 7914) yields 0.25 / 0.08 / 0.41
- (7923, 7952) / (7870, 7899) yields 0.30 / 0.37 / 0.24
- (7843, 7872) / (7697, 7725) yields 0.07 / 0.09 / 0.06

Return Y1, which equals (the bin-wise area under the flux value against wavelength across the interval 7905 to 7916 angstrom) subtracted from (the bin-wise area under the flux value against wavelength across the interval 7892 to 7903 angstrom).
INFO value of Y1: -84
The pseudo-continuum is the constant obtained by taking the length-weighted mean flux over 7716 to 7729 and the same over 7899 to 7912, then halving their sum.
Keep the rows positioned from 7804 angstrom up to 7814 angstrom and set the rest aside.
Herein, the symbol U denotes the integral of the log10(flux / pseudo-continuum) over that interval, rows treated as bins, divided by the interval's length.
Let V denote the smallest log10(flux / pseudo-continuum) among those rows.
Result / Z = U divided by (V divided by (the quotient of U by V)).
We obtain 12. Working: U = 0.029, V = 0.008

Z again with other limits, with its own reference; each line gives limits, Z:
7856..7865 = 2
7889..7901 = 0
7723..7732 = 0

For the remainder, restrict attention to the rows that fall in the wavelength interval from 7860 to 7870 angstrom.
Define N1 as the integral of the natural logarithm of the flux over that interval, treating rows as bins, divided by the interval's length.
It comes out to 3.399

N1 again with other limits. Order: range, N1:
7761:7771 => 3.392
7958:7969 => 3.481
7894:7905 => 3.173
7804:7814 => 3.396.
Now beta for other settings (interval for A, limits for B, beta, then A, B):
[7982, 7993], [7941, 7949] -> -1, 31.4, 30.4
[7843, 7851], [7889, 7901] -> -6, 31.7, 26.1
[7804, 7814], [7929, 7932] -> -5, 29.8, 24.4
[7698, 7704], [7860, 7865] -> 3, 27.8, 30.5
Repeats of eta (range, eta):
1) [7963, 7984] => 7964.32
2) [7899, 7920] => 7909.49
